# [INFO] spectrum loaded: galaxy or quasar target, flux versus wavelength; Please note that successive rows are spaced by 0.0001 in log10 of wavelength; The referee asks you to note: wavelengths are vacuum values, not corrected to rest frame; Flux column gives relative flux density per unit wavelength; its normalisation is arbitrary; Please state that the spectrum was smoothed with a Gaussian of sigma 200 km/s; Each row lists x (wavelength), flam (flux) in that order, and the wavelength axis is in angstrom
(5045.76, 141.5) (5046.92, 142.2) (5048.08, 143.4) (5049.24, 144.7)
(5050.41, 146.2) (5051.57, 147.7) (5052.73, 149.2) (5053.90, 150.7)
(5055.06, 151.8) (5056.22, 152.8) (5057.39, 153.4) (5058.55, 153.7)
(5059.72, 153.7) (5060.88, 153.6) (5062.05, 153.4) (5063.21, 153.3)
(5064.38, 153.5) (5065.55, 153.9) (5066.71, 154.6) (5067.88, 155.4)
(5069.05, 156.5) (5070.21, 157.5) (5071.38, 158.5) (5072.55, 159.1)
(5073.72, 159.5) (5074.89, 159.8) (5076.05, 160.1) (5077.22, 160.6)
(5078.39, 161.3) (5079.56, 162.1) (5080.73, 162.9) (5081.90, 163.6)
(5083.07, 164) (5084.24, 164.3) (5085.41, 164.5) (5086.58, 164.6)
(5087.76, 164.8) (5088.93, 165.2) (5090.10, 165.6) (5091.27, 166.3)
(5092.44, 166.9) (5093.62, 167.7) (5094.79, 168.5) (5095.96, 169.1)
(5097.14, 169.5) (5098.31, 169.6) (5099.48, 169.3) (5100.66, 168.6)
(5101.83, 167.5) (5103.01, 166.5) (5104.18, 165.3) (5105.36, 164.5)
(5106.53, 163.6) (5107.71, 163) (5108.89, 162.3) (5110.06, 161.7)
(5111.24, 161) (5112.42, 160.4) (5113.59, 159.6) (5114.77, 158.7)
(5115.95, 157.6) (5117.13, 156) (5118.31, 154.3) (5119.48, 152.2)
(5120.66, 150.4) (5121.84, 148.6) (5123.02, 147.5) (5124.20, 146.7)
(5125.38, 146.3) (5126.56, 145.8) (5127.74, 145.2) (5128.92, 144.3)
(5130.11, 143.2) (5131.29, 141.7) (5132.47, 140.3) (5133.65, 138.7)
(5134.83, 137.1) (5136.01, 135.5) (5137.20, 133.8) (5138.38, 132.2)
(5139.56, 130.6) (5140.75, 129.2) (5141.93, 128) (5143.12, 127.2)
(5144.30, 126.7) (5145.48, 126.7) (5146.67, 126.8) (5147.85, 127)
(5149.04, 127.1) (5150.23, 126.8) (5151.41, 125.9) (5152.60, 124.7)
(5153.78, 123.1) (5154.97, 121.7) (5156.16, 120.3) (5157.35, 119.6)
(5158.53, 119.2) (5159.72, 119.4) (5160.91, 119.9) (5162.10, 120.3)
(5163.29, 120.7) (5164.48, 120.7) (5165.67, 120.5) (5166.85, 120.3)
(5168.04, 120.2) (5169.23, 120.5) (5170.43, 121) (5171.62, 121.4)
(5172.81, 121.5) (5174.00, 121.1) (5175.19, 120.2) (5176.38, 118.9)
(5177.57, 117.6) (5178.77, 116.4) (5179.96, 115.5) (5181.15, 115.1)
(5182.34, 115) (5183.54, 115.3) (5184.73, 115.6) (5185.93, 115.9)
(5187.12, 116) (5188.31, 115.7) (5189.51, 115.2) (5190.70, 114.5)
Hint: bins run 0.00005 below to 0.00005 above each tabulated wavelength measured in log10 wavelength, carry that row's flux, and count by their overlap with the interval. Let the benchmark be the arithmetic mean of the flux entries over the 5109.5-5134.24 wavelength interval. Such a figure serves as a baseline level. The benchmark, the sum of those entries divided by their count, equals 150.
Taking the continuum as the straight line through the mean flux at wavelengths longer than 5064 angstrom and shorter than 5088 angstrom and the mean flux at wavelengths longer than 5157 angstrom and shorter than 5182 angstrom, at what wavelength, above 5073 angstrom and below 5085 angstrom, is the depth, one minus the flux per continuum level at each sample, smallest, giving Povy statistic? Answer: 5084.24 angstrom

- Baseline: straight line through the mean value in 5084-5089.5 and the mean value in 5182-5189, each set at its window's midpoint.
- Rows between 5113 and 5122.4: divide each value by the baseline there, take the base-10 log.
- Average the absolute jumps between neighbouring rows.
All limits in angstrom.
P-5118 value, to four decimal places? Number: 0.0027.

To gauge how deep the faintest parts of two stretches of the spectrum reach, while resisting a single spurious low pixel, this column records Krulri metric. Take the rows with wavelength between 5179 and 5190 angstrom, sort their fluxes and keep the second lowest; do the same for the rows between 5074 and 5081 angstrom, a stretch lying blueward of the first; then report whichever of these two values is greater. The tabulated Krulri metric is 160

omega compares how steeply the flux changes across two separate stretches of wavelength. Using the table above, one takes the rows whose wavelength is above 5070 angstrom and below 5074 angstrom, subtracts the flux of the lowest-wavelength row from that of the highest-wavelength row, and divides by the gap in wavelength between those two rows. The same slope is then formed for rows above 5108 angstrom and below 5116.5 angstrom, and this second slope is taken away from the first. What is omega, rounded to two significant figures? 1.2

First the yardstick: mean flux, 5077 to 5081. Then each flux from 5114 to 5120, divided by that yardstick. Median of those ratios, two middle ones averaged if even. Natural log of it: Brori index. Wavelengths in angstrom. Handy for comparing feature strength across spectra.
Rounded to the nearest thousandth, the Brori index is -0.036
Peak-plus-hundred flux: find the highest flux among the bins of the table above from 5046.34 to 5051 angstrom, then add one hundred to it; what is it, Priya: 246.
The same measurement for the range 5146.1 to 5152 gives 227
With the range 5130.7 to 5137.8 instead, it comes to 242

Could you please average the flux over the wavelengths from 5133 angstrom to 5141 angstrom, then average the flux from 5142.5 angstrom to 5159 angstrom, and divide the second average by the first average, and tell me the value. 0.93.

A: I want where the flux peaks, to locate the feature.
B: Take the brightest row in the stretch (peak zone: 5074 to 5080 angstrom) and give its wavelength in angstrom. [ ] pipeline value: 5079.56 angstrom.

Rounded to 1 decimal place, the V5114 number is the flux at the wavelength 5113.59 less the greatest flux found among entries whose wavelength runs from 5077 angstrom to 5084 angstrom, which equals -4.4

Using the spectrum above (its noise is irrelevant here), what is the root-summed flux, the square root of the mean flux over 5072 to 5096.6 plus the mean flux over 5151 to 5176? 16.9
